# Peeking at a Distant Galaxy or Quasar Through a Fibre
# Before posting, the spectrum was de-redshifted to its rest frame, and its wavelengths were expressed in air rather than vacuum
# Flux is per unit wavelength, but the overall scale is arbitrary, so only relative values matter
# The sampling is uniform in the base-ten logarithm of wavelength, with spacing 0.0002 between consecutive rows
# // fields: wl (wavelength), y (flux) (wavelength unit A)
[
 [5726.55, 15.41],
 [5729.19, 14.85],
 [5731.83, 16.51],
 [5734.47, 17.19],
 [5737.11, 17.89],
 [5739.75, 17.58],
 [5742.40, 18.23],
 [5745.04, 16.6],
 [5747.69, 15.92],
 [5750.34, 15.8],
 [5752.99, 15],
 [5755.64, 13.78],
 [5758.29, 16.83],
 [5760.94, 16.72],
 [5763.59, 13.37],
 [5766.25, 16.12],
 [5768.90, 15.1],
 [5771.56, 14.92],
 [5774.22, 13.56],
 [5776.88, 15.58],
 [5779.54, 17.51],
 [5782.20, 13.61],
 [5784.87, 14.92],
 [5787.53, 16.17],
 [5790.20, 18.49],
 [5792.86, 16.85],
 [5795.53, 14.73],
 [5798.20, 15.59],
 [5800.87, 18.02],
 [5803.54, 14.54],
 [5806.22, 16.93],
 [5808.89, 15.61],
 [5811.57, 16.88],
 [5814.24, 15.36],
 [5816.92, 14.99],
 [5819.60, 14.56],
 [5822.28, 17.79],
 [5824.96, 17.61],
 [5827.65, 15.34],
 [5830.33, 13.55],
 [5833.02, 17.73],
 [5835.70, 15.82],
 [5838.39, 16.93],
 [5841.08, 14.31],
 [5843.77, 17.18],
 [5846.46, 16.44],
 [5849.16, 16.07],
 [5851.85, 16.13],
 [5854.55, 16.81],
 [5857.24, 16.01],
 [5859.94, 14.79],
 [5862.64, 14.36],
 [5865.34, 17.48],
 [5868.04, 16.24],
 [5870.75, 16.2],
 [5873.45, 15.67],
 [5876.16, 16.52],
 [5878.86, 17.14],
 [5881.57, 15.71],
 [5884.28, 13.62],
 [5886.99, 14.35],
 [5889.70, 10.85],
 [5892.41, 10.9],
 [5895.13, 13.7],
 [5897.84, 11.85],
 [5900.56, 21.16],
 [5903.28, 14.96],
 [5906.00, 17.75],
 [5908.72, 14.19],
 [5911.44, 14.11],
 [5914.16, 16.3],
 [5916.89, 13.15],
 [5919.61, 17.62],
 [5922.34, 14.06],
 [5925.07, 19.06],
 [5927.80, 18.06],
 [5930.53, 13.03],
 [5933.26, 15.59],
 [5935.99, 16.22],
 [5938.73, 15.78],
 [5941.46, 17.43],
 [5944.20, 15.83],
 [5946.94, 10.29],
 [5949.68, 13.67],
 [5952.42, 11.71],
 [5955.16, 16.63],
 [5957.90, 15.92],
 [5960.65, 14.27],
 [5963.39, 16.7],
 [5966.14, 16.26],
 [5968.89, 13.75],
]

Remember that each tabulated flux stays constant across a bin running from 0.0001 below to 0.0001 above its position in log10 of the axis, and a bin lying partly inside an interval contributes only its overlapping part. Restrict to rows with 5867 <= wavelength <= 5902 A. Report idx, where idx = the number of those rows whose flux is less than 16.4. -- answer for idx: 10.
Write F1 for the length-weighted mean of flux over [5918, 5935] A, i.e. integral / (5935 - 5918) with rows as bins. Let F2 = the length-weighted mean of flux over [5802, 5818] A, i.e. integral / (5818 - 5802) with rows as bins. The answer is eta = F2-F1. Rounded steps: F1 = 16.2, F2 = 15.8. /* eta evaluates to -0.4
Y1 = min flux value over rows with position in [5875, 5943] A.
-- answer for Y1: 10.85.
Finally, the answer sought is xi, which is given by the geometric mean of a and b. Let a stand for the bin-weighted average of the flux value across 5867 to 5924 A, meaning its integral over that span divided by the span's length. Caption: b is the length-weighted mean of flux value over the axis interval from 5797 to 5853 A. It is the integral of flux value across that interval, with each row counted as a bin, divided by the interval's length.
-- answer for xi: 15.6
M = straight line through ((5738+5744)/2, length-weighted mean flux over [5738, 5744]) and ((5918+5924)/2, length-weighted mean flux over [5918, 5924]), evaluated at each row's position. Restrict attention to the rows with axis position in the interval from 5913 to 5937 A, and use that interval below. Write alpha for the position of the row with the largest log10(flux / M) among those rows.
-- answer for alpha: 5925.07 A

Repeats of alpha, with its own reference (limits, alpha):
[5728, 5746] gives 5742.40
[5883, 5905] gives 5900.56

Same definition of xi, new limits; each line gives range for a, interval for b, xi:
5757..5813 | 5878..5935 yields 15.4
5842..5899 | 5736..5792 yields 15.5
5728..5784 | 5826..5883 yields 15.9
